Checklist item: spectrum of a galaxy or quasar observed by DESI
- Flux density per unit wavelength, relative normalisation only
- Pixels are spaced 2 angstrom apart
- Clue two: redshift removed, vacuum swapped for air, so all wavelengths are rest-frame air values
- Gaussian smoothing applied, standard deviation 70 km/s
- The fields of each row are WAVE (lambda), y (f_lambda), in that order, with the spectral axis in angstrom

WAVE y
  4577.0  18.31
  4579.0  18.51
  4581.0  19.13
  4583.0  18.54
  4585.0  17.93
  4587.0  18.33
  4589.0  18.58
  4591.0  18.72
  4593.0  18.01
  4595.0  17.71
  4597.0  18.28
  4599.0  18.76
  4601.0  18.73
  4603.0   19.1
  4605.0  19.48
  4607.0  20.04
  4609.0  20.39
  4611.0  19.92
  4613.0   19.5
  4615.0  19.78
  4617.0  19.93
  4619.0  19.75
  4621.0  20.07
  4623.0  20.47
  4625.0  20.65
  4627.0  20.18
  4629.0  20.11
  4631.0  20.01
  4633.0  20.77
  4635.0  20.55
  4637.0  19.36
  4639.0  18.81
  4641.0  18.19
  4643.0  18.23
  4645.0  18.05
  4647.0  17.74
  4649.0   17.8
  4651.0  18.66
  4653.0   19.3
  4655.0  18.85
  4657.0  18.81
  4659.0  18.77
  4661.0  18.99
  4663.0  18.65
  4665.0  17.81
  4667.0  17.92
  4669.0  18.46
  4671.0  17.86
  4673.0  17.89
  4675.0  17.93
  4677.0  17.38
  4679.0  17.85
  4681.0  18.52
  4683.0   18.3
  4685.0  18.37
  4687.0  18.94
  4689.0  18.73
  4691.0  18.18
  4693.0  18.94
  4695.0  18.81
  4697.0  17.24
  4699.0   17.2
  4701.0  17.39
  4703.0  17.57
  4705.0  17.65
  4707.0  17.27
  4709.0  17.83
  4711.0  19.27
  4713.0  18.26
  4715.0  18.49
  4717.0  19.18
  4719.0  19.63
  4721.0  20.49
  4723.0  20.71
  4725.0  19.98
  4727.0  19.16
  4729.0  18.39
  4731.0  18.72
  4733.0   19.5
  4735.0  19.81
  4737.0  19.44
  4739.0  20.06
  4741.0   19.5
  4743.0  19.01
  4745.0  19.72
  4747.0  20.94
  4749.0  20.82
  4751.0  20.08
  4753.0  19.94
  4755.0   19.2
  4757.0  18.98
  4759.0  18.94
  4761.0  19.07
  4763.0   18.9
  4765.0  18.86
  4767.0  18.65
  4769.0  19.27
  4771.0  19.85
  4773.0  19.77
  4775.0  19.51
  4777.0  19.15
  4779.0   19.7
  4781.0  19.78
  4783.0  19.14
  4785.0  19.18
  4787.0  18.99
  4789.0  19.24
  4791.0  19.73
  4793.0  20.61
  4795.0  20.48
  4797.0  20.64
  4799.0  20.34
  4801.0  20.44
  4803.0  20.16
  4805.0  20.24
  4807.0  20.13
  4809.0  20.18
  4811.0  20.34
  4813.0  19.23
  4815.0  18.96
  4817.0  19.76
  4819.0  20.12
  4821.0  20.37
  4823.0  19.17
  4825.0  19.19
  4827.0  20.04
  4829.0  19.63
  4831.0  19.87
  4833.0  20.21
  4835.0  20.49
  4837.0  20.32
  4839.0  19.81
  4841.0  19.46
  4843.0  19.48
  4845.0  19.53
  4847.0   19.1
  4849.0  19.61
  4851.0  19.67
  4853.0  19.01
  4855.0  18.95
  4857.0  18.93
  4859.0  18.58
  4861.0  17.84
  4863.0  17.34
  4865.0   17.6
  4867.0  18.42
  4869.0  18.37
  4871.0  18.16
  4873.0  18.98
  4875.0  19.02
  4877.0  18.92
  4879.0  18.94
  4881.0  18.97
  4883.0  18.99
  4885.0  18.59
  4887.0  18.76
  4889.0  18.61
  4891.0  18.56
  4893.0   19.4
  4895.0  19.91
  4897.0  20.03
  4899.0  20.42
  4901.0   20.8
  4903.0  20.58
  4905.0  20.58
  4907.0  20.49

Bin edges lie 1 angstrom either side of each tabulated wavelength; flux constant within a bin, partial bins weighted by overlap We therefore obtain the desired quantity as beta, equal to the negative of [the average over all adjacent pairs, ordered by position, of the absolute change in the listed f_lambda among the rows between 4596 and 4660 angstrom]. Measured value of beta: -0.36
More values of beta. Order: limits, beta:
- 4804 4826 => -0.43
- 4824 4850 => -0.35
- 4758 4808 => -0.28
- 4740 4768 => -0.38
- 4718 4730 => -0.68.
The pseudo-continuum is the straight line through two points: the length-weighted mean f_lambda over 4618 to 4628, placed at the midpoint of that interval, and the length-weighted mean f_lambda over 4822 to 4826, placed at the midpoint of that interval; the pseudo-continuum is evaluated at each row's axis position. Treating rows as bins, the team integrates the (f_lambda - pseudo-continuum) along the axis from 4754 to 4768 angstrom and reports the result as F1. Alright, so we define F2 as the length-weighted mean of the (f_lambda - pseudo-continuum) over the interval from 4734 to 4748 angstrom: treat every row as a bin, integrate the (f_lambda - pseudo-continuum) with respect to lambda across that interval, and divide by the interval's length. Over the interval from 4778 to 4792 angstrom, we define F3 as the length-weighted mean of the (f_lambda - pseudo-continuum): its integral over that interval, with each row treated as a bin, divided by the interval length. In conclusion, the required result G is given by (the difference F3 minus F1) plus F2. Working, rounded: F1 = -8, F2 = 0.2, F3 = 0.0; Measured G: 8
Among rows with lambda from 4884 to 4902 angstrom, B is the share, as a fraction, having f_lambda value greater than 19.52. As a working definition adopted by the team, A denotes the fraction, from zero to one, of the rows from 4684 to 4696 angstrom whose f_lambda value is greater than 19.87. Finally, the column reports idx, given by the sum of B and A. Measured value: 0.4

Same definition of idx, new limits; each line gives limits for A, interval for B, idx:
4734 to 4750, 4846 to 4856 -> 0.8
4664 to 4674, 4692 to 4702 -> 0.0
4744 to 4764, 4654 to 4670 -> 0.4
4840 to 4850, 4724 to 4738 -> 0.3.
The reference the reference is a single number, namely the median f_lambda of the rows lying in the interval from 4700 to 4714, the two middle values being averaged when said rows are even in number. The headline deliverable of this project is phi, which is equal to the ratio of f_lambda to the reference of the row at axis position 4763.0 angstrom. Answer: 1.07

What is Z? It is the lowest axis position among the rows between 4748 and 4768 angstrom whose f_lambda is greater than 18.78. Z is 4749.0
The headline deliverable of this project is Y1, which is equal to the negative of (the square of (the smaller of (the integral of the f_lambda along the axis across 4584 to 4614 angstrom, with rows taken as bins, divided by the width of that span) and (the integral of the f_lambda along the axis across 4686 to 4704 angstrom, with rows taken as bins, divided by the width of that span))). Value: -328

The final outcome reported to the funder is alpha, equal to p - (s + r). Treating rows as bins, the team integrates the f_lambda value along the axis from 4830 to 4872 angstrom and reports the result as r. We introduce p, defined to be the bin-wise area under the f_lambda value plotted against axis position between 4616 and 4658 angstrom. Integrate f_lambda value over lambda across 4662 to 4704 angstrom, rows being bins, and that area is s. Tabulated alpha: -749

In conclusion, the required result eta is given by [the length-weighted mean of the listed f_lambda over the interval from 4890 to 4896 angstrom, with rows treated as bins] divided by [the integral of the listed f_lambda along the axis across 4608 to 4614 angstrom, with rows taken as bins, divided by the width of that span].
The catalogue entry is 0.97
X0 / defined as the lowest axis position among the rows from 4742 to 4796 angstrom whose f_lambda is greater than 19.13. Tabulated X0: 4745.0 angstrom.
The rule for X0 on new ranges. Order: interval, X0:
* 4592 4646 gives 4605.0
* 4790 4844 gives 4791.0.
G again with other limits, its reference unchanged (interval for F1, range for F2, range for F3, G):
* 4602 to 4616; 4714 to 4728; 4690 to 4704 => 6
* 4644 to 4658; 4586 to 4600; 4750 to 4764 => 20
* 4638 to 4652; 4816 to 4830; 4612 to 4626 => 27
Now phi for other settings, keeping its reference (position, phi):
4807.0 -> 1.14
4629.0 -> 1.14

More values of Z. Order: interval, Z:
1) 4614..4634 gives 4615.0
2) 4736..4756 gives 4737.0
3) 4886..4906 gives 4893.0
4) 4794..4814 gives 4795.0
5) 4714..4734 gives 4717.0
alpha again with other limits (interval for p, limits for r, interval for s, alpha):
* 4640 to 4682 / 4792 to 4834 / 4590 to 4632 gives -892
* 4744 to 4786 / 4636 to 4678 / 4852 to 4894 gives -734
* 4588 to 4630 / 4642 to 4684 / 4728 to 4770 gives -767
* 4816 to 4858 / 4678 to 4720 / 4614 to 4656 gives -756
